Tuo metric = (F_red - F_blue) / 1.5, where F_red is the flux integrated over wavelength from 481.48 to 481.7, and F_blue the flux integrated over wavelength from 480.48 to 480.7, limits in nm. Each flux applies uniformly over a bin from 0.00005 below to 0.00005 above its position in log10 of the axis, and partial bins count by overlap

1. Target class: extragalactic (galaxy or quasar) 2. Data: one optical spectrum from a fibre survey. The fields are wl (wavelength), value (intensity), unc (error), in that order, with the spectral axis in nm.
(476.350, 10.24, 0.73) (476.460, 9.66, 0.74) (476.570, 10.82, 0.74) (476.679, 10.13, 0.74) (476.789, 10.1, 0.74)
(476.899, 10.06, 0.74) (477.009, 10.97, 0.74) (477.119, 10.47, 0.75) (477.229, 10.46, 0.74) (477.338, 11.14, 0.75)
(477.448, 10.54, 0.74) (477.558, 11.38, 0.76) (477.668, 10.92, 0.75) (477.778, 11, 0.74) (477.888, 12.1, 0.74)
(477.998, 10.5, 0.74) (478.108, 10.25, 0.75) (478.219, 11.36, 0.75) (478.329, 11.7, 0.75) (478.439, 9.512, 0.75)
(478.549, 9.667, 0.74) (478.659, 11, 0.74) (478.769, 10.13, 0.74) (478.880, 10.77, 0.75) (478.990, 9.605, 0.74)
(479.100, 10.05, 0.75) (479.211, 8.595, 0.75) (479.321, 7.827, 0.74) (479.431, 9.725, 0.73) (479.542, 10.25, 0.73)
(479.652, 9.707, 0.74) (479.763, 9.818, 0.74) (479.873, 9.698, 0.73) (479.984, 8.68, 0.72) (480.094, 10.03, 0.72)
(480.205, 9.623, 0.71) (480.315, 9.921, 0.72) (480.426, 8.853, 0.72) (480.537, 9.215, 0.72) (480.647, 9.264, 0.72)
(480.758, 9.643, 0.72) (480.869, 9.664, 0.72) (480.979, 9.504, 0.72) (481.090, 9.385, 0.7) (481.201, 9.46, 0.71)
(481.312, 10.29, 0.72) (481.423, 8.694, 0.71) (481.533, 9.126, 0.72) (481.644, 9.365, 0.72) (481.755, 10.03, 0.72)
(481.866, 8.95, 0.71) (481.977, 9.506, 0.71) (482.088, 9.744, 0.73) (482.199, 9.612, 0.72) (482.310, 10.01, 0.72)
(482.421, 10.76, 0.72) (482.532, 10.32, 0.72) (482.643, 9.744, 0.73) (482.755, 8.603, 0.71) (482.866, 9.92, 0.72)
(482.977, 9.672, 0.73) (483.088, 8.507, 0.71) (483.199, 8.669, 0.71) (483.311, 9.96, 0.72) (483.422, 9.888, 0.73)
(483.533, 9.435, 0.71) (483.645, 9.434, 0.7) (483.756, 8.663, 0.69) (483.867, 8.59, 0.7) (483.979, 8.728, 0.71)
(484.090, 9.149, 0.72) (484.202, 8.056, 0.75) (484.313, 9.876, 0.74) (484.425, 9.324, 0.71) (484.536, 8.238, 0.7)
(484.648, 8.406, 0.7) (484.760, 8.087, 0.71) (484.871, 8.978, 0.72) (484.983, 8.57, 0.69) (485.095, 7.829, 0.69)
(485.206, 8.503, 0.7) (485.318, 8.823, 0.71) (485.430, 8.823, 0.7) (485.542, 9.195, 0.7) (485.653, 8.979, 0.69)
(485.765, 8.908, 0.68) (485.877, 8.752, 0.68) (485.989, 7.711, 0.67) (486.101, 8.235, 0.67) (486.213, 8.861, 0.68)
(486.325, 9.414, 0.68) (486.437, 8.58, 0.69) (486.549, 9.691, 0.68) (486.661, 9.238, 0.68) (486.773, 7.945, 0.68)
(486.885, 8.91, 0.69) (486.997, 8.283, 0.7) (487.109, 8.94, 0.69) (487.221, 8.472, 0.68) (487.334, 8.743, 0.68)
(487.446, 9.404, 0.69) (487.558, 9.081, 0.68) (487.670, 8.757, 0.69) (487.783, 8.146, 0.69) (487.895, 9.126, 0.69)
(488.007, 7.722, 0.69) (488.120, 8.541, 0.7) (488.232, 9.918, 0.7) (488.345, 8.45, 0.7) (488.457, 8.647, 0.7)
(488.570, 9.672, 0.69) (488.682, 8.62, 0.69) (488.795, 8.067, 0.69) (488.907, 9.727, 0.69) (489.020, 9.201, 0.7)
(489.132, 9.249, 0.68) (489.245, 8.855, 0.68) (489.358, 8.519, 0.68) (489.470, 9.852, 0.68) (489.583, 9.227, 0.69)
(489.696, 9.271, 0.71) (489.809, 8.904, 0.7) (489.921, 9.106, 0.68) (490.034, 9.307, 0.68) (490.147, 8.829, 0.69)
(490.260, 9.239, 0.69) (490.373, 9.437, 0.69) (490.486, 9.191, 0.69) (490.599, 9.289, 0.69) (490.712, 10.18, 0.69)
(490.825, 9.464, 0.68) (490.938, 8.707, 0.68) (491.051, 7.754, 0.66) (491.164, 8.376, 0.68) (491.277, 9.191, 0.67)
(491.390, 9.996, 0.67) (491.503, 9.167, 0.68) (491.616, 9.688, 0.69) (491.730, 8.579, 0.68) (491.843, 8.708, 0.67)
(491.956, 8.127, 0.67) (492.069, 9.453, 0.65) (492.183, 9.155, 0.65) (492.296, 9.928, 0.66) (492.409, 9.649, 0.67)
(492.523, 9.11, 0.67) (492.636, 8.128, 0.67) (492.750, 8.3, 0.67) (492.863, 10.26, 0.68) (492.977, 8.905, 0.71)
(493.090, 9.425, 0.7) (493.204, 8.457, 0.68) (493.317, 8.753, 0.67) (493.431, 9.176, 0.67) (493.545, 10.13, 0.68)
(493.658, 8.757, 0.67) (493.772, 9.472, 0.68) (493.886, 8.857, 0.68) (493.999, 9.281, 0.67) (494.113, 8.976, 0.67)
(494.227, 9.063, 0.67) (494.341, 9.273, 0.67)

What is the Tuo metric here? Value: 0.00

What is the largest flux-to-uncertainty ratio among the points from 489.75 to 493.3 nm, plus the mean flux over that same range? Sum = 24.2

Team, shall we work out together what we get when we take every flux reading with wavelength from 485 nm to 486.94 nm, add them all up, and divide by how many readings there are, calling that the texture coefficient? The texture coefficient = 8.73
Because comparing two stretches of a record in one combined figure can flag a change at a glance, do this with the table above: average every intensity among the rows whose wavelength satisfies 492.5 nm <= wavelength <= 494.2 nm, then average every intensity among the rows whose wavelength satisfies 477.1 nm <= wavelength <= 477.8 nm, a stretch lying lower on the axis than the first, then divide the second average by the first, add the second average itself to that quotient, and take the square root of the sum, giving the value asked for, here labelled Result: 3.47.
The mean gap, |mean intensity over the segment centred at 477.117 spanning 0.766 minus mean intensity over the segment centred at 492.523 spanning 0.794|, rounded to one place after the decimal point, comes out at 1.3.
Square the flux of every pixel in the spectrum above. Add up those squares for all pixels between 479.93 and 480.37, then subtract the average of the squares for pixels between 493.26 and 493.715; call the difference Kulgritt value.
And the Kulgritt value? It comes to 282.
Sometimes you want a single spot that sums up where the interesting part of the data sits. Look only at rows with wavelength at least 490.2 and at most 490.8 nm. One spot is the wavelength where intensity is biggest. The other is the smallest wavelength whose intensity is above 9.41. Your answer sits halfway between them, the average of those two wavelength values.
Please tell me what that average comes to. 490.54 nm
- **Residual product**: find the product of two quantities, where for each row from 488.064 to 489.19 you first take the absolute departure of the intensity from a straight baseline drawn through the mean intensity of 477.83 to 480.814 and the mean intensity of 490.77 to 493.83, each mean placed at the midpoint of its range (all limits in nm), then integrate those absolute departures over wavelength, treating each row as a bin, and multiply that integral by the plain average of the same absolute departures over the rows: 0.37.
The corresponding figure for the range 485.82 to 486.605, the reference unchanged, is 0.48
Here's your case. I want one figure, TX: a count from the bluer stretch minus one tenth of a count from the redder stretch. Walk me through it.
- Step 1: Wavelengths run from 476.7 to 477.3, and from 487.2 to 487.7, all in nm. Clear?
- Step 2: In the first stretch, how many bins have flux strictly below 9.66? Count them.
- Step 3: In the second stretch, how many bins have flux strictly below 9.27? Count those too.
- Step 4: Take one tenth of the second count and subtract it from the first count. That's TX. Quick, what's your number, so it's -0.4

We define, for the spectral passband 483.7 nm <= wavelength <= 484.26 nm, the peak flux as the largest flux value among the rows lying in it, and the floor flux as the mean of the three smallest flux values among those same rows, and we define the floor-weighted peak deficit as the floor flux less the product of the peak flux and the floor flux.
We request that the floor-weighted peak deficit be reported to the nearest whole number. -69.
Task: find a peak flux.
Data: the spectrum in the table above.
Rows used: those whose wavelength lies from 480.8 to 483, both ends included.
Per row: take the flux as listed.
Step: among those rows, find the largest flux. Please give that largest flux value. 10.76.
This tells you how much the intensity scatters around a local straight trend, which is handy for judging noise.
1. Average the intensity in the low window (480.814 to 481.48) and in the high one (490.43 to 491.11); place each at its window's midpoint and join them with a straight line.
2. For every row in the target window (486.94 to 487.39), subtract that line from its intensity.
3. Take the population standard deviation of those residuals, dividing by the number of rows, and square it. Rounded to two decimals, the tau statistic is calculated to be 0.06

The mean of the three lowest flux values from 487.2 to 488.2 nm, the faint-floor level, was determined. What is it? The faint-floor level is 8.1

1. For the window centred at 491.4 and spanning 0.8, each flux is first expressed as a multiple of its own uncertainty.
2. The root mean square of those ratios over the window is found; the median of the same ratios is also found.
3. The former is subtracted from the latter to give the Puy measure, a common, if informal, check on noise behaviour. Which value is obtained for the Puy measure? 0.18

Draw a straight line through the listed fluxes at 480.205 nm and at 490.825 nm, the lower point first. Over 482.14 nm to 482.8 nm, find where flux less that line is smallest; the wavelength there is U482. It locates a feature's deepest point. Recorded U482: 482.755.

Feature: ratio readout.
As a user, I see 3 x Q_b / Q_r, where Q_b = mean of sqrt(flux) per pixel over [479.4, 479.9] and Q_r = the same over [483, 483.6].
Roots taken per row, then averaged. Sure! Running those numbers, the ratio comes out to 3.09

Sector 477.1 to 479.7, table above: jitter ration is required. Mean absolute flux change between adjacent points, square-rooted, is 0.91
